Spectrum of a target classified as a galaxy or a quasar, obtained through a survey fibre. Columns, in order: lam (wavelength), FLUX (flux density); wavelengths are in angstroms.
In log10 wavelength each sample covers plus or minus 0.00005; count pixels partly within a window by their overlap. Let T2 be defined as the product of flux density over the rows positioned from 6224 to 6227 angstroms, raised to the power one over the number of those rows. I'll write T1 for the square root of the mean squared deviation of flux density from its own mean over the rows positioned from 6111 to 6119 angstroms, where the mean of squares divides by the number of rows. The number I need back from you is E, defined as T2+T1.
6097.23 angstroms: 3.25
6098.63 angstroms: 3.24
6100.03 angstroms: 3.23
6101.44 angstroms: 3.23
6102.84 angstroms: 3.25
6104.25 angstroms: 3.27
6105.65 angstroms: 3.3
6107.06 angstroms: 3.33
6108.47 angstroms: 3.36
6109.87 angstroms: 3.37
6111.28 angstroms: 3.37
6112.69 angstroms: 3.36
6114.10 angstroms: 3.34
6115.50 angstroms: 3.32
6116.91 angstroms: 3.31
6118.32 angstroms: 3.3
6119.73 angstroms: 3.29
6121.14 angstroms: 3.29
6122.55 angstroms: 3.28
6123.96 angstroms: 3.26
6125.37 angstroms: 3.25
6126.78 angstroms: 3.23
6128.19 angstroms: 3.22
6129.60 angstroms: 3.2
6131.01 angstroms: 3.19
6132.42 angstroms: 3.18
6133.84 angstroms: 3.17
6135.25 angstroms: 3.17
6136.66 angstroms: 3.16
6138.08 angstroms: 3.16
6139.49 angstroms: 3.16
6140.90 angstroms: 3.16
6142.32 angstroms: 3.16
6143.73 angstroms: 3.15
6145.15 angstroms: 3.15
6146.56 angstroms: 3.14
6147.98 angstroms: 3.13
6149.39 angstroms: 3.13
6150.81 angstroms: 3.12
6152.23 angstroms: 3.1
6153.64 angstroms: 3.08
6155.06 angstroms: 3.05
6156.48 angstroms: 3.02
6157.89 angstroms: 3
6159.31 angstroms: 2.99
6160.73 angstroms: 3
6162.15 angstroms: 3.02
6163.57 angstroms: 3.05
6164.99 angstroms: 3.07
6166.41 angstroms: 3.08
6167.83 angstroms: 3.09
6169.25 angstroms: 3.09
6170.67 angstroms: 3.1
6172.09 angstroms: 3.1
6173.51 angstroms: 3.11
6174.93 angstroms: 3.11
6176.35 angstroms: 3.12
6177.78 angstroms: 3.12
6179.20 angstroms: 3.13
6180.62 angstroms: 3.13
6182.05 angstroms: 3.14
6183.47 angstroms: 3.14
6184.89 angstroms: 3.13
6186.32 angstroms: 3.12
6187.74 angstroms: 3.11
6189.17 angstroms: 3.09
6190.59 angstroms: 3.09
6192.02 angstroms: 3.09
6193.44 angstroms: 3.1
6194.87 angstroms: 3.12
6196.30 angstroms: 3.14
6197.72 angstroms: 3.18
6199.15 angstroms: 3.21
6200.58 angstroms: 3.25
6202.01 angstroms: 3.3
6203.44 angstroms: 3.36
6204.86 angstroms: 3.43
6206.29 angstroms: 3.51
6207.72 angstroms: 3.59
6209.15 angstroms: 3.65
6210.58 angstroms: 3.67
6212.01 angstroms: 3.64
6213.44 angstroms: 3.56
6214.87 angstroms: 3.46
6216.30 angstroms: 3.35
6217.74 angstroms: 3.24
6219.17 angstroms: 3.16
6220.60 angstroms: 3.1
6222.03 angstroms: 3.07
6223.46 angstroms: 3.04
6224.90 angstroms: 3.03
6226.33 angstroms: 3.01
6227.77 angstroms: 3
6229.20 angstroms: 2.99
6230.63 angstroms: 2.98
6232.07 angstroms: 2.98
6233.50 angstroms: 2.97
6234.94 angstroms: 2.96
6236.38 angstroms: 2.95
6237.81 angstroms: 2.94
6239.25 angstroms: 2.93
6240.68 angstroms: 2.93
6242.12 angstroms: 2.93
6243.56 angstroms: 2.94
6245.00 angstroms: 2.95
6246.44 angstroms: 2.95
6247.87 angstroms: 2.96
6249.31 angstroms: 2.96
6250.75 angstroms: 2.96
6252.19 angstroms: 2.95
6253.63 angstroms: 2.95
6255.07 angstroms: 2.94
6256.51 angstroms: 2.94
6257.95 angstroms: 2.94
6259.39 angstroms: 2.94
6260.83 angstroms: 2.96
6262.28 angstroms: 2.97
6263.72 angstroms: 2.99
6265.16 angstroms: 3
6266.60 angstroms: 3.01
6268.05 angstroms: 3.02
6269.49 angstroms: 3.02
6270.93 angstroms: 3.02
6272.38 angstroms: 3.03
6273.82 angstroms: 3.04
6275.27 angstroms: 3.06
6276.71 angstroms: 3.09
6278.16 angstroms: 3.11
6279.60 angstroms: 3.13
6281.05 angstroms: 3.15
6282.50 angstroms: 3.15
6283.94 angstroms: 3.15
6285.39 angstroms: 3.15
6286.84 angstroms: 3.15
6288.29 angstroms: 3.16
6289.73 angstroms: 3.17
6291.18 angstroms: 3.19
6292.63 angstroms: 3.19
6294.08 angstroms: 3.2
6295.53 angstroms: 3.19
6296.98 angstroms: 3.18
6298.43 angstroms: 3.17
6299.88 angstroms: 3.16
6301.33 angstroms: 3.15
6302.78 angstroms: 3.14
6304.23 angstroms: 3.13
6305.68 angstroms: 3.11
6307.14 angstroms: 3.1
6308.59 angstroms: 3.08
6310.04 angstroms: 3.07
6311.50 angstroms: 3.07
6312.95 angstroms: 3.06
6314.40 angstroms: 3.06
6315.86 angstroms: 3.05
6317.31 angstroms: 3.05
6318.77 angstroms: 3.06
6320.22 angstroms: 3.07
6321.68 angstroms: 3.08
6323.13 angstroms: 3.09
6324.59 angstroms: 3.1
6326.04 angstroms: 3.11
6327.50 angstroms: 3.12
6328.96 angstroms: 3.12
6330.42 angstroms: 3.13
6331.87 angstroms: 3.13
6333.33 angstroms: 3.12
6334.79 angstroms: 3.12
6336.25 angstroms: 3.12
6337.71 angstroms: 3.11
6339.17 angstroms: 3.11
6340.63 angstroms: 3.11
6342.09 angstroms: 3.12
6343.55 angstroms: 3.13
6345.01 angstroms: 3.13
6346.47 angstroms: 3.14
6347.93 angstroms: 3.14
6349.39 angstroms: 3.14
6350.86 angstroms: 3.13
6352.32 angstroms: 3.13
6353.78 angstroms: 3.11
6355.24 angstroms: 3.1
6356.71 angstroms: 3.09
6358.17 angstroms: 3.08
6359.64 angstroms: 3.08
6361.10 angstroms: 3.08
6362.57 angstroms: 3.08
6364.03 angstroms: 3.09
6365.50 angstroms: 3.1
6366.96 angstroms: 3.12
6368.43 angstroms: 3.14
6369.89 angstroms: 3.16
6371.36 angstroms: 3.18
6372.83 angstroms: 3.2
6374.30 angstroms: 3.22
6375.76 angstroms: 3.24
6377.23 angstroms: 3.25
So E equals 3.05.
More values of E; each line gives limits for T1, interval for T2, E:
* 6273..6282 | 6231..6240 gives 2.99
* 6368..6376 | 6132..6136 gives 3.21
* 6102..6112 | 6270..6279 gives 3.10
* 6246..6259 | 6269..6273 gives 3.03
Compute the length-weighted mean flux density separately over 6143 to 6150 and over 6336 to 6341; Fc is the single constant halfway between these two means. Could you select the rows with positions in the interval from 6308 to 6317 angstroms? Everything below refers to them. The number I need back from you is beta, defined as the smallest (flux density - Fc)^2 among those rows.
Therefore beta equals 0.002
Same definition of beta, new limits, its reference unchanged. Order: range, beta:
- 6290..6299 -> 0.002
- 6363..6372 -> 0.000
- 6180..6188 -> 0.000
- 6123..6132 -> 0.004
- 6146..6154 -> 0.000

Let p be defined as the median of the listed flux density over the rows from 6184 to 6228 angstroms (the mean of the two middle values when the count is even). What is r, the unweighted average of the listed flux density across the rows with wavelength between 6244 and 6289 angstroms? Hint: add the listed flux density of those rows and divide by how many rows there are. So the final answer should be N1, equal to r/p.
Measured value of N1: 0.96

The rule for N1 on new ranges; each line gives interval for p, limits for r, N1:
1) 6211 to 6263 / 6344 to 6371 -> 1.05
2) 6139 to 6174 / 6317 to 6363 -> 1.00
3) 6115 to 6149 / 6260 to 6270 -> 0.94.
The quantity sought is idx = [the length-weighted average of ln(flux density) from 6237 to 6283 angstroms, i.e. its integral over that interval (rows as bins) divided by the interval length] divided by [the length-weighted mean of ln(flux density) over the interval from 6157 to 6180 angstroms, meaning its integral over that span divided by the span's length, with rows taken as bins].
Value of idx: 0.98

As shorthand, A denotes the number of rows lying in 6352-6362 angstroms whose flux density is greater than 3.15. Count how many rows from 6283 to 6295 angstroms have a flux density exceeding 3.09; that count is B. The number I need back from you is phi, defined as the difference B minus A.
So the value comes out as 8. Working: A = 0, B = 8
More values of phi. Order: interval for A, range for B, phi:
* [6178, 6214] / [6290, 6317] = 0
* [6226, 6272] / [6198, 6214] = 11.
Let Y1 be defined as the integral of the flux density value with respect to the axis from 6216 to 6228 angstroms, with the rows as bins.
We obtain 37.3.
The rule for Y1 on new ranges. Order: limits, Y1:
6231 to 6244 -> 38.3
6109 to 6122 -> 43.3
